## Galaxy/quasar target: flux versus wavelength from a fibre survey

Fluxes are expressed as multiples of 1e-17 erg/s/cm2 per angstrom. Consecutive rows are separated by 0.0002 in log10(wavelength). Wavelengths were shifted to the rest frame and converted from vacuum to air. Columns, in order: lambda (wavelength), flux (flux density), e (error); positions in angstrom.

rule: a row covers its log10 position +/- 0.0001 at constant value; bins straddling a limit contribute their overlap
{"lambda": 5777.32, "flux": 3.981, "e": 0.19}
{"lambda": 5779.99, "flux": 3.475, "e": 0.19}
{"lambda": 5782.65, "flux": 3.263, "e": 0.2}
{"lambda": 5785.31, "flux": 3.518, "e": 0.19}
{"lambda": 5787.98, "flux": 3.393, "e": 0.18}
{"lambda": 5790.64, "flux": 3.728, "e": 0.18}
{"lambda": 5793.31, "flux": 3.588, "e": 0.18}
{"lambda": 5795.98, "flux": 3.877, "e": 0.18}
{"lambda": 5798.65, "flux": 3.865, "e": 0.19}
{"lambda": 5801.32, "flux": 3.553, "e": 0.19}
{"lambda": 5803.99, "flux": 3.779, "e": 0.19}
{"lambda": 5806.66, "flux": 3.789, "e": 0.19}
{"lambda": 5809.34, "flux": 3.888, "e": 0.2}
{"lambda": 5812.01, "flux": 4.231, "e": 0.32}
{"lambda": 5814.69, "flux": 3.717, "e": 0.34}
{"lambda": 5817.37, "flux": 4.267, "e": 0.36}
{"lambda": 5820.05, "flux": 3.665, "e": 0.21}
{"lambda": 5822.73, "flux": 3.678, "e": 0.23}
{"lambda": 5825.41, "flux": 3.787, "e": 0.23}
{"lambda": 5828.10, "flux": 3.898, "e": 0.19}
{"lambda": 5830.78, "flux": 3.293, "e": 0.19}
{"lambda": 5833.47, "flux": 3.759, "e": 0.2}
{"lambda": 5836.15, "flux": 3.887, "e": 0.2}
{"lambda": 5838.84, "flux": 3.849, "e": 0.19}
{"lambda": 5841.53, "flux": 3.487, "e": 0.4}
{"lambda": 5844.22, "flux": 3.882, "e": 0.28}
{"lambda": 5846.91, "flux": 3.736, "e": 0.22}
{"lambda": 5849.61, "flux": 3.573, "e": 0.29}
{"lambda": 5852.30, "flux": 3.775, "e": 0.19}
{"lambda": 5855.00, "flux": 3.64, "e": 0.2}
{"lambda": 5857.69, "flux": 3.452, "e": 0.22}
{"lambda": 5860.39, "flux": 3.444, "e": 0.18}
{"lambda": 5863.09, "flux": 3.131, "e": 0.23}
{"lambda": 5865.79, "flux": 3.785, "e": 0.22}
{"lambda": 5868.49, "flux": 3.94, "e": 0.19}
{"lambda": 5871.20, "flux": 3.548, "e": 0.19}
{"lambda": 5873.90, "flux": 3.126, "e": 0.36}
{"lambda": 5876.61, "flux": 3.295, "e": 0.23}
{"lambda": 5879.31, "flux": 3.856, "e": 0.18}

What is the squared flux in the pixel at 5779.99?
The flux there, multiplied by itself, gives 12.1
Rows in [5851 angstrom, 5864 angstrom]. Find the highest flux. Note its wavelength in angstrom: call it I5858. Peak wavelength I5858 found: 5852.30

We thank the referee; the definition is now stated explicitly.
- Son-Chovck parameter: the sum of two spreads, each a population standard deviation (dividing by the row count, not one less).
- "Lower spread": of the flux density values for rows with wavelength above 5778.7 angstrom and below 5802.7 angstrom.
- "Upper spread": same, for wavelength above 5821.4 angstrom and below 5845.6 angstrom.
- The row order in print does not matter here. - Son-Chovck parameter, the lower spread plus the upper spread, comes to 0.39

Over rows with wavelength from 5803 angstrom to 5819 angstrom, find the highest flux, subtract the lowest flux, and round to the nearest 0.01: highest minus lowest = 0.55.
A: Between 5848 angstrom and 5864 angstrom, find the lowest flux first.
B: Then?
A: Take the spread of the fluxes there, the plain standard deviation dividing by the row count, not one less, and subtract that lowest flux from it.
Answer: -2.93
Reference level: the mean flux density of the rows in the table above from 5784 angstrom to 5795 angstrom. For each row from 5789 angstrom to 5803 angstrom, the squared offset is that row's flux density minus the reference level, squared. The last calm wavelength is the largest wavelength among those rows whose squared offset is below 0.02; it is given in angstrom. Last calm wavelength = 5801.32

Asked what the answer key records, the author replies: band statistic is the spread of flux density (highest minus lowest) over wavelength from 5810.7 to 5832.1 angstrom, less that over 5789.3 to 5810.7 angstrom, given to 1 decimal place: 0.6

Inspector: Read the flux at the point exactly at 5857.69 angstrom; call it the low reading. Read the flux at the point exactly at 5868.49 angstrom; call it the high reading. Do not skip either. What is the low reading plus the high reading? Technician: 7.39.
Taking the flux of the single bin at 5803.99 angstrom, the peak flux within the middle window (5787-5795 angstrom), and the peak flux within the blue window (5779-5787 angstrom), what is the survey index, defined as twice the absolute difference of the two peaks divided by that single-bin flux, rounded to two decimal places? 0.11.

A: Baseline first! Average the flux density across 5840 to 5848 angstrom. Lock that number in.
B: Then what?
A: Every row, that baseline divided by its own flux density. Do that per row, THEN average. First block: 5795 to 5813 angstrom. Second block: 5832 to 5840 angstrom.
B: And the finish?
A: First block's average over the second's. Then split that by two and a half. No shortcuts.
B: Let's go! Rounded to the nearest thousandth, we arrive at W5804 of 0.398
